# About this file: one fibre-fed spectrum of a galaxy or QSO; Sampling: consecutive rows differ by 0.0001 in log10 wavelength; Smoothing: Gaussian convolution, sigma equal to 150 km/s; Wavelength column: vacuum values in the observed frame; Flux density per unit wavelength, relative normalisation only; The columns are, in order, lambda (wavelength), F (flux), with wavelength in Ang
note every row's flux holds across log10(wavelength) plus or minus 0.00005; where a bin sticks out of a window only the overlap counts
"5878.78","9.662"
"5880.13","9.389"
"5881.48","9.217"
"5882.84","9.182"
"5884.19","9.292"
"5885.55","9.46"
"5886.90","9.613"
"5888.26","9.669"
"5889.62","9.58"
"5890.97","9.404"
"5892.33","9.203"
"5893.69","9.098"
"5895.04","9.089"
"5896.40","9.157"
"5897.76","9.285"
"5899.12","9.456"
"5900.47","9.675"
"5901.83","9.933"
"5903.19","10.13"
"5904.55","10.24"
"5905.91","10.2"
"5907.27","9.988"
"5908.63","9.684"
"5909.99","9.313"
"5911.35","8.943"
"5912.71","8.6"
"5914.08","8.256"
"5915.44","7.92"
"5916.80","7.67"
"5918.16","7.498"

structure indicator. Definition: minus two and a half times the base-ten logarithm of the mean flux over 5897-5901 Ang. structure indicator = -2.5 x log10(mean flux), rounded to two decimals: -2.44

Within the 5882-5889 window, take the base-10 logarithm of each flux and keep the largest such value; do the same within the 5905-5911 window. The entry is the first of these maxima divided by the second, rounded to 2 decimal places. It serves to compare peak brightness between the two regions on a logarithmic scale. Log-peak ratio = 0.98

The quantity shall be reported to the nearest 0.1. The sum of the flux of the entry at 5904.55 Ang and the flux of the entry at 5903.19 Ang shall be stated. 20.4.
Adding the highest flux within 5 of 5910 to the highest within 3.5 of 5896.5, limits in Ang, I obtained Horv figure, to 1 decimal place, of 19.7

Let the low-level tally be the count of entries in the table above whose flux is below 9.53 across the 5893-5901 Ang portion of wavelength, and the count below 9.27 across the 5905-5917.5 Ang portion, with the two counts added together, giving 10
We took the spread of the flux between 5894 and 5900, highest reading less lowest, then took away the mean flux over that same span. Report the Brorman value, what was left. -8.9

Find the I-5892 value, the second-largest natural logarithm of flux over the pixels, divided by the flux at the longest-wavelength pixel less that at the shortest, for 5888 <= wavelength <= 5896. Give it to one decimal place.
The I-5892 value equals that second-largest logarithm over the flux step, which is -3.9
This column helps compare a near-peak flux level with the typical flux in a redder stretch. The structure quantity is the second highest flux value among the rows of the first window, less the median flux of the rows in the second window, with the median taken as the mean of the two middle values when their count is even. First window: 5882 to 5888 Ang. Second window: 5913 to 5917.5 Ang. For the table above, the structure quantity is 1.5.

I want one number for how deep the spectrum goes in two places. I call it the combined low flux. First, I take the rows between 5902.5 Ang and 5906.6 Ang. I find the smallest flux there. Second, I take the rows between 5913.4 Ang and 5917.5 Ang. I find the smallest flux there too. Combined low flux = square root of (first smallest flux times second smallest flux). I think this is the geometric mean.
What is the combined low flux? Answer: 8.8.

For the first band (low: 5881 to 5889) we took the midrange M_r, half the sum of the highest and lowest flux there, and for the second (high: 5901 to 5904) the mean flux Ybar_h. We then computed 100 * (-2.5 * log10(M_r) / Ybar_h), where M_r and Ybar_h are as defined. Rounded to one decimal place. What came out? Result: -24.3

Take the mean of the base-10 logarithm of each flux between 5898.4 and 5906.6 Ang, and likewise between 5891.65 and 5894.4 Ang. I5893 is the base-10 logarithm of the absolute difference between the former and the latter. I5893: -1.45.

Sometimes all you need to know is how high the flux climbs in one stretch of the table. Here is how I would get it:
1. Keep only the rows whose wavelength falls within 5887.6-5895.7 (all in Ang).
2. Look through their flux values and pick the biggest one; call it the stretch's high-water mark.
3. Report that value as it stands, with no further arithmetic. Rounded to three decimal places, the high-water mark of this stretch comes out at 9.669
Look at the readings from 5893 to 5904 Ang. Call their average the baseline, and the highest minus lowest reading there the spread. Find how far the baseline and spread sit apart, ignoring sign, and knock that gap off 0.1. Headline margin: -8.3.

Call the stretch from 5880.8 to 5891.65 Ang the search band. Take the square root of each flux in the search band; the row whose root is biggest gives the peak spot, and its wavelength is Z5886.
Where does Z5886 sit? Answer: 5888.26 Ang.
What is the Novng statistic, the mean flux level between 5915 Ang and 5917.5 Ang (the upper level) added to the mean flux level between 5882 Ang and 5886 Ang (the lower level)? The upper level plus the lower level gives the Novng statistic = 17.1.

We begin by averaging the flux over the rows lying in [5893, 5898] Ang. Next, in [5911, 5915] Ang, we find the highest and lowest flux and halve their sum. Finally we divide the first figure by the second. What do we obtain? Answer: 1.06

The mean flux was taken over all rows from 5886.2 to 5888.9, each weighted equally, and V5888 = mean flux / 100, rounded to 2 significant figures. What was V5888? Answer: 0.096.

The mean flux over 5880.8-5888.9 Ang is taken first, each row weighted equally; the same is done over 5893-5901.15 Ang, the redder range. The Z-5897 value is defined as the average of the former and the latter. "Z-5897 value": 9.35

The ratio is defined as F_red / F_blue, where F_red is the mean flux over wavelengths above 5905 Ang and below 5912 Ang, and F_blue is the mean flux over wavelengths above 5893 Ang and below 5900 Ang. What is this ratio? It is 1.04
